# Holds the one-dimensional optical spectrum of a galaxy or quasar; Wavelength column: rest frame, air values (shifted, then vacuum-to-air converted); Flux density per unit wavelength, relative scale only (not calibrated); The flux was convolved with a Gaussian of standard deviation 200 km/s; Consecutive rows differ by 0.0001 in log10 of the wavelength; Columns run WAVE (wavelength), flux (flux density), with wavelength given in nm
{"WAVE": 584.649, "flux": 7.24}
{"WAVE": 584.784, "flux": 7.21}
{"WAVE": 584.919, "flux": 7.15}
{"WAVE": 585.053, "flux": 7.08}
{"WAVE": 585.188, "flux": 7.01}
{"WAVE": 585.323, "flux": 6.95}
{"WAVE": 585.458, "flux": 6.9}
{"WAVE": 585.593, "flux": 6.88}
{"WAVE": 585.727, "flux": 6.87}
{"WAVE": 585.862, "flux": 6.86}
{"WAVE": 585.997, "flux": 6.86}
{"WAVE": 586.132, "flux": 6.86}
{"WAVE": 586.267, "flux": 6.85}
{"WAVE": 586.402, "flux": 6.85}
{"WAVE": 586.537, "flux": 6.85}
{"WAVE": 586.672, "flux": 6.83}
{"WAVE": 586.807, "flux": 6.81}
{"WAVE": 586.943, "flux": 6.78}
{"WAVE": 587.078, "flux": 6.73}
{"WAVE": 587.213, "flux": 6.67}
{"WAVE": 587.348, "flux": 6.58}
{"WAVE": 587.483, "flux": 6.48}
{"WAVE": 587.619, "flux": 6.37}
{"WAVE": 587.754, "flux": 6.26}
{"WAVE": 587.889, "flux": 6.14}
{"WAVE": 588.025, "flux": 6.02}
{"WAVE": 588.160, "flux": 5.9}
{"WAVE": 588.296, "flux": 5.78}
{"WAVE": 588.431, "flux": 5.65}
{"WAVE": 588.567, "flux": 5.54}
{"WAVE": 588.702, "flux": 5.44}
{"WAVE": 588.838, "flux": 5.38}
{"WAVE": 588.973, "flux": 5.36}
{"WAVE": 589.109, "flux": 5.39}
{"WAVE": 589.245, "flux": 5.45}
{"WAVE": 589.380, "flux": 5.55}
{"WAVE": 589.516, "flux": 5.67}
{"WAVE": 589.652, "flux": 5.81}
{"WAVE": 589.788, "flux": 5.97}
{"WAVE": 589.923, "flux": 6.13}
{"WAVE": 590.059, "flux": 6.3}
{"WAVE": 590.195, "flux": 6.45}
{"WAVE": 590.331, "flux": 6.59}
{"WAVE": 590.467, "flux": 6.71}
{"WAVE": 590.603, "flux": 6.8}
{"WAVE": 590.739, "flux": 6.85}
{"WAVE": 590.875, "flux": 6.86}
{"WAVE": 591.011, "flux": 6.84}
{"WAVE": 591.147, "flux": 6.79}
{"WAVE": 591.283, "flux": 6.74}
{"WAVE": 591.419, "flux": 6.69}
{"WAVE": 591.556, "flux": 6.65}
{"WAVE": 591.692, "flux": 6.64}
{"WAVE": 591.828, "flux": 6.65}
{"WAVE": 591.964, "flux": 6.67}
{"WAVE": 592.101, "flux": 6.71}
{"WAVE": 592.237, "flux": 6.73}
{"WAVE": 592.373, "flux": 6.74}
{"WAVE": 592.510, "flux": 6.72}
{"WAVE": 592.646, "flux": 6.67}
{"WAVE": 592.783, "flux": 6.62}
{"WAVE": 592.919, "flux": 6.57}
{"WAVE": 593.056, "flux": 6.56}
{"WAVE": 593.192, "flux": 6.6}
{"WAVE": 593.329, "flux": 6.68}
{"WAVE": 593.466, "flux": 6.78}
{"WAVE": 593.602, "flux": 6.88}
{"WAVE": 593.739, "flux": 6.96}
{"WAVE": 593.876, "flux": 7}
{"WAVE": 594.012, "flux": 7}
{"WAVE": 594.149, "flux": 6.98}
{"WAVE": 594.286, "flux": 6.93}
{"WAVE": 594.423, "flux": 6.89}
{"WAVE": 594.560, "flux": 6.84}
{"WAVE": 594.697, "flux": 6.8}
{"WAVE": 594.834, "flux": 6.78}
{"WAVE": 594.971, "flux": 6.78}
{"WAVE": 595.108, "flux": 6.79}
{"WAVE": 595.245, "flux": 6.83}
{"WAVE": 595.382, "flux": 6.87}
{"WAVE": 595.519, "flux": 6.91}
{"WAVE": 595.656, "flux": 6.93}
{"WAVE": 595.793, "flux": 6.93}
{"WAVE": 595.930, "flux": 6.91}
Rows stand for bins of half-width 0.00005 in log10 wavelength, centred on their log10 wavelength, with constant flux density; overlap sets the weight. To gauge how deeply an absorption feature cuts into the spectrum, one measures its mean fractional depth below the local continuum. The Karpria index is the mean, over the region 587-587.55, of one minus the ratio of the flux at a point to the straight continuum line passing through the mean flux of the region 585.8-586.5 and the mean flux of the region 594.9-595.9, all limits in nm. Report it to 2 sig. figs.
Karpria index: 0.035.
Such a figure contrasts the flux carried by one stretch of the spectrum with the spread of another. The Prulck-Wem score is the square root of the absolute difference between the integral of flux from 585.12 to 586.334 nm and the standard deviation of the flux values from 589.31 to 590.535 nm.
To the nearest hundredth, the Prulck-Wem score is 2.82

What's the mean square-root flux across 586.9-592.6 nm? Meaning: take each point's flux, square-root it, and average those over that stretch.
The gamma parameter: 2.51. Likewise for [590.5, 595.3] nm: 2.60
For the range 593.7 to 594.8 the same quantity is 2.63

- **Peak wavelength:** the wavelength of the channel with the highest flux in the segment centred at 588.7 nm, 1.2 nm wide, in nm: 588.160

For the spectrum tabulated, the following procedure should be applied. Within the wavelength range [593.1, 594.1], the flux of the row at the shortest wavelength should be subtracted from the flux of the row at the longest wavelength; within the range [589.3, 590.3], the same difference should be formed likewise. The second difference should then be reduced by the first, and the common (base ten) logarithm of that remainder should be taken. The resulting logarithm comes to -0.3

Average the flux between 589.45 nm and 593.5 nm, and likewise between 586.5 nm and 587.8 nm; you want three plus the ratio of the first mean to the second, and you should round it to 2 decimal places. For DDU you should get 3.99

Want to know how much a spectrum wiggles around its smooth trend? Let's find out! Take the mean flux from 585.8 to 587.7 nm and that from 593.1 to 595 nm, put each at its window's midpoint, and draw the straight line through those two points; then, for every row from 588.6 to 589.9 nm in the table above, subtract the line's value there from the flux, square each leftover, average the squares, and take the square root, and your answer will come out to 1.2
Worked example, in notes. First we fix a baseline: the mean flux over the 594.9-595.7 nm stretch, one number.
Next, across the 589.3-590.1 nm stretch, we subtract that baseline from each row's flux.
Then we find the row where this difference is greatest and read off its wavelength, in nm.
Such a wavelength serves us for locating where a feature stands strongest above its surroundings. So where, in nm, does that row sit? 590.059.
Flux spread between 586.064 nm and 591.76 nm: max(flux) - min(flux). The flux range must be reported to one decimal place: 1.5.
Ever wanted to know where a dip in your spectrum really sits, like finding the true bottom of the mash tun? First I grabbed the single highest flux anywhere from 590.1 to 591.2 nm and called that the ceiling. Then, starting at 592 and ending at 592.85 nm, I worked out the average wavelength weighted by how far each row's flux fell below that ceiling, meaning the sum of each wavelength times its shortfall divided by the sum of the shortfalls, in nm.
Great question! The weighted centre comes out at 592.49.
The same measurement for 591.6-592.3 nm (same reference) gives 591.93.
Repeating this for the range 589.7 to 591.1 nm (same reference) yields 590.03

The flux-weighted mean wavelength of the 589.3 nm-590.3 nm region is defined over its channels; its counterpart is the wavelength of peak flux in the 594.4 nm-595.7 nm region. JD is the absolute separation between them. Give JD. 5.85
